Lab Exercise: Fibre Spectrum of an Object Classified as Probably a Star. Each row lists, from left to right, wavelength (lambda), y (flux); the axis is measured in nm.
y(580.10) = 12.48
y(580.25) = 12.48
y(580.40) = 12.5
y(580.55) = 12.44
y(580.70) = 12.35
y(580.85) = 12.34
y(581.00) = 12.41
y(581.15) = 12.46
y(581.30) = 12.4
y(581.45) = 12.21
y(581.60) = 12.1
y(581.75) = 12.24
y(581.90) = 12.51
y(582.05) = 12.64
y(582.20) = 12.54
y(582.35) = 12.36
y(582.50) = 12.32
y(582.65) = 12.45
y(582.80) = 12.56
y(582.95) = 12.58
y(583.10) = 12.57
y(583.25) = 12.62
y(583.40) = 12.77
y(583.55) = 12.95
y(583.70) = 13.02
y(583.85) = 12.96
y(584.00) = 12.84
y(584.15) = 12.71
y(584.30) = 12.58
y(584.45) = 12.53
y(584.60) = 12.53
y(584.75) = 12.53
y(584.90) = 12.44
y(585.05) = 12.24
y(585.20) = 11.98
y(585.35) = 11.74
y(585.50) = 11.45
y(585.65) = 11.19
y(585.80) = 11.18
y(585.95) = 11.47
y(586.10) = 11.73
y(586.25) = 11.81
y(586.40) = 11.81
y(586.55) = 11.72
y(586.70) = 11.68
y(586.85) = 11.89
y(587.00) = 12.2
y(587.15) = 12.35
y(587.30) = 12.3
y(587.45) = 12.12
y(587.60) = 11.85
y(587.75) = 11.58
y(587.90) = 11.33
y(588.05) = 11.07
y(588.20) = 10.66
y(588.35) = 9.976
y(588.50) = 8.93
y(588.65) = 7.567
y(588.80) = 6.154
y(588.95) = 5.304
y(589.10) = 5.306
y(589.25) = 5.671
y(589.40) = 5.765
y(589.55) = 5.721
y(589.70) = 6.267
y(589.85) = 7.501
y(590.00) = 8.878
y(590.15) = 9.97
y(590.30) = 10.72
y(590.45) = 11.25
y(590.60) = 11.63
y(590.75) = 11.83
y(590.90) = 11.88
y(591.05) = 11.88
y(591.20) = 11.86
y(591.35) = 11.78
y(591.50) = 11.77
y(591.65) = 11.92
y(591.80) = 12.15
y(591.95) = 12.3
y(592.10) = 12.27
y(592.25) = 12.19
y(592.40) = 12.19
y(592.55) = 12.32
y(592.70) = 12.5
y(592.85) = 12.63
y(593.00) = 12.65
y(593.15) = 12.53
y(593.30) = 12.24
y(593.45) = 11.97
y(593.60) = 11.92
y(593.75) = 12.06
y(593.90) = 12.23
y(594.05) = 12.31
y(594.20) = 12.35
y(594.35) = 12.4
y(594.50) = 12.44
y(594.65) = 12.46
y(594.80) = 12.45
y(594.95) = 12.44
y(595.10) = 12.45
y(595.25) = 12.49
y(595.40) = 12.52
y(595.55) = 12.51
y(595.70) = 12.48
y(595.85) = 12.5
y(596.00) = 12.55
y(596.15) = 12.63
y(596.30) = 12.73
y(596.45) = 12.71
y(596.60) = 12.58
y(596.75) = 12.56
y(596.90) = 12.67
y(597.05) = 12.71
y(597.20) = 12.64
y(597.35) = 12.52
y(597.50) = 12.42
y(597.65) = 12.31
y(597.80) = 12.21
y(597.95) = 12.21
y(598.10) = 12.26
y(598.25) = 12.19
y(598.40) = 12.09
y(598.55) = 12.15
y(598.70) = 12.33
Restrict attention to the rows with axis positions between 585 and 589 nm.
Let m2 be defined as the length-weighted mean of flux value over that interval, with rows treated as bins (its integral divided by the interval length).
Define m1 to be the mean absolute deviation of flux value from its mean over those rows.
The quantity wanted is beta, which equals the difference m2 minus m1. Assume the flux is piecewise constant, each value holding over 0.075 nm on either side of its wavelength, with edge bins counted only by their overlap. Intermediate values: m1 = 1.3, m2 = 11.0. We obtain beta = 9.7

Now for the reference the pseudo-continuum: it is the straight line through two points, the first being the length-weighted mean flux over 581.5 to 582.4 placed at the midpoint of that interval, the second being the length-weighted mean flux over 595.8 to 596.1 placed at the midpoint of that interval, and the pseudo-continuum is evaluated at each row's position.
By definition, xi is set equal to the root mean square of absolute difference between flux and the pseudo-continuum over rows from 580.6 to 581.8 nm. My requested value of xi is 0.1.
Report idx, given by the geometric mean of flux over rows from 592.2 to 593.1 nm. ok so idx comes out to 12.4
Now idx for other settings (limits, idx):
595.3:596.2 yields 12.5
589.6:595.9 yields 11.7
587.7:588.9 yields 9.5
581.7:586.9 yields 12.3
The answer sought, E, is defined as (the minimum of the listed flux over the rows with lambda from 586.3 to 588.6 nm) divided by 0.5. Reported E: 17.9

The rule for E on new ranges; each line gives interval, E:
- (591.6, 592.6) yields 23.8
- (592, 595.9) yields 23.8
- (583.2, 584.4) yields 25.2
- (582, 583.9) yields 24.6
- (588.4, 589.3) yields 10.6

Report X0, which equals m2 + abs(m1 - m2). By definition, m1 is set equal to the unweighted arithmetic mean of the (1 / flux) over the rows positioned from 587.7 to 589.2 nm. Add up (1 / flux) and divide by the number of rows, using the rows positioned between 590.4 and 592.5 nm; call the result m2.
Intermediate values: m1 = 0.124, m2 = 0.084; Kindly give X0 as 0.12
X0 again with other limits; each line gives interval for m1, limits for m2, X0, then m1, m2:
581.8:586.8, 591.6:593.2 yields 0.08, 0.082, 0.081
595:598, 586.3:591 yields 0.14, 0.080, 0.112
